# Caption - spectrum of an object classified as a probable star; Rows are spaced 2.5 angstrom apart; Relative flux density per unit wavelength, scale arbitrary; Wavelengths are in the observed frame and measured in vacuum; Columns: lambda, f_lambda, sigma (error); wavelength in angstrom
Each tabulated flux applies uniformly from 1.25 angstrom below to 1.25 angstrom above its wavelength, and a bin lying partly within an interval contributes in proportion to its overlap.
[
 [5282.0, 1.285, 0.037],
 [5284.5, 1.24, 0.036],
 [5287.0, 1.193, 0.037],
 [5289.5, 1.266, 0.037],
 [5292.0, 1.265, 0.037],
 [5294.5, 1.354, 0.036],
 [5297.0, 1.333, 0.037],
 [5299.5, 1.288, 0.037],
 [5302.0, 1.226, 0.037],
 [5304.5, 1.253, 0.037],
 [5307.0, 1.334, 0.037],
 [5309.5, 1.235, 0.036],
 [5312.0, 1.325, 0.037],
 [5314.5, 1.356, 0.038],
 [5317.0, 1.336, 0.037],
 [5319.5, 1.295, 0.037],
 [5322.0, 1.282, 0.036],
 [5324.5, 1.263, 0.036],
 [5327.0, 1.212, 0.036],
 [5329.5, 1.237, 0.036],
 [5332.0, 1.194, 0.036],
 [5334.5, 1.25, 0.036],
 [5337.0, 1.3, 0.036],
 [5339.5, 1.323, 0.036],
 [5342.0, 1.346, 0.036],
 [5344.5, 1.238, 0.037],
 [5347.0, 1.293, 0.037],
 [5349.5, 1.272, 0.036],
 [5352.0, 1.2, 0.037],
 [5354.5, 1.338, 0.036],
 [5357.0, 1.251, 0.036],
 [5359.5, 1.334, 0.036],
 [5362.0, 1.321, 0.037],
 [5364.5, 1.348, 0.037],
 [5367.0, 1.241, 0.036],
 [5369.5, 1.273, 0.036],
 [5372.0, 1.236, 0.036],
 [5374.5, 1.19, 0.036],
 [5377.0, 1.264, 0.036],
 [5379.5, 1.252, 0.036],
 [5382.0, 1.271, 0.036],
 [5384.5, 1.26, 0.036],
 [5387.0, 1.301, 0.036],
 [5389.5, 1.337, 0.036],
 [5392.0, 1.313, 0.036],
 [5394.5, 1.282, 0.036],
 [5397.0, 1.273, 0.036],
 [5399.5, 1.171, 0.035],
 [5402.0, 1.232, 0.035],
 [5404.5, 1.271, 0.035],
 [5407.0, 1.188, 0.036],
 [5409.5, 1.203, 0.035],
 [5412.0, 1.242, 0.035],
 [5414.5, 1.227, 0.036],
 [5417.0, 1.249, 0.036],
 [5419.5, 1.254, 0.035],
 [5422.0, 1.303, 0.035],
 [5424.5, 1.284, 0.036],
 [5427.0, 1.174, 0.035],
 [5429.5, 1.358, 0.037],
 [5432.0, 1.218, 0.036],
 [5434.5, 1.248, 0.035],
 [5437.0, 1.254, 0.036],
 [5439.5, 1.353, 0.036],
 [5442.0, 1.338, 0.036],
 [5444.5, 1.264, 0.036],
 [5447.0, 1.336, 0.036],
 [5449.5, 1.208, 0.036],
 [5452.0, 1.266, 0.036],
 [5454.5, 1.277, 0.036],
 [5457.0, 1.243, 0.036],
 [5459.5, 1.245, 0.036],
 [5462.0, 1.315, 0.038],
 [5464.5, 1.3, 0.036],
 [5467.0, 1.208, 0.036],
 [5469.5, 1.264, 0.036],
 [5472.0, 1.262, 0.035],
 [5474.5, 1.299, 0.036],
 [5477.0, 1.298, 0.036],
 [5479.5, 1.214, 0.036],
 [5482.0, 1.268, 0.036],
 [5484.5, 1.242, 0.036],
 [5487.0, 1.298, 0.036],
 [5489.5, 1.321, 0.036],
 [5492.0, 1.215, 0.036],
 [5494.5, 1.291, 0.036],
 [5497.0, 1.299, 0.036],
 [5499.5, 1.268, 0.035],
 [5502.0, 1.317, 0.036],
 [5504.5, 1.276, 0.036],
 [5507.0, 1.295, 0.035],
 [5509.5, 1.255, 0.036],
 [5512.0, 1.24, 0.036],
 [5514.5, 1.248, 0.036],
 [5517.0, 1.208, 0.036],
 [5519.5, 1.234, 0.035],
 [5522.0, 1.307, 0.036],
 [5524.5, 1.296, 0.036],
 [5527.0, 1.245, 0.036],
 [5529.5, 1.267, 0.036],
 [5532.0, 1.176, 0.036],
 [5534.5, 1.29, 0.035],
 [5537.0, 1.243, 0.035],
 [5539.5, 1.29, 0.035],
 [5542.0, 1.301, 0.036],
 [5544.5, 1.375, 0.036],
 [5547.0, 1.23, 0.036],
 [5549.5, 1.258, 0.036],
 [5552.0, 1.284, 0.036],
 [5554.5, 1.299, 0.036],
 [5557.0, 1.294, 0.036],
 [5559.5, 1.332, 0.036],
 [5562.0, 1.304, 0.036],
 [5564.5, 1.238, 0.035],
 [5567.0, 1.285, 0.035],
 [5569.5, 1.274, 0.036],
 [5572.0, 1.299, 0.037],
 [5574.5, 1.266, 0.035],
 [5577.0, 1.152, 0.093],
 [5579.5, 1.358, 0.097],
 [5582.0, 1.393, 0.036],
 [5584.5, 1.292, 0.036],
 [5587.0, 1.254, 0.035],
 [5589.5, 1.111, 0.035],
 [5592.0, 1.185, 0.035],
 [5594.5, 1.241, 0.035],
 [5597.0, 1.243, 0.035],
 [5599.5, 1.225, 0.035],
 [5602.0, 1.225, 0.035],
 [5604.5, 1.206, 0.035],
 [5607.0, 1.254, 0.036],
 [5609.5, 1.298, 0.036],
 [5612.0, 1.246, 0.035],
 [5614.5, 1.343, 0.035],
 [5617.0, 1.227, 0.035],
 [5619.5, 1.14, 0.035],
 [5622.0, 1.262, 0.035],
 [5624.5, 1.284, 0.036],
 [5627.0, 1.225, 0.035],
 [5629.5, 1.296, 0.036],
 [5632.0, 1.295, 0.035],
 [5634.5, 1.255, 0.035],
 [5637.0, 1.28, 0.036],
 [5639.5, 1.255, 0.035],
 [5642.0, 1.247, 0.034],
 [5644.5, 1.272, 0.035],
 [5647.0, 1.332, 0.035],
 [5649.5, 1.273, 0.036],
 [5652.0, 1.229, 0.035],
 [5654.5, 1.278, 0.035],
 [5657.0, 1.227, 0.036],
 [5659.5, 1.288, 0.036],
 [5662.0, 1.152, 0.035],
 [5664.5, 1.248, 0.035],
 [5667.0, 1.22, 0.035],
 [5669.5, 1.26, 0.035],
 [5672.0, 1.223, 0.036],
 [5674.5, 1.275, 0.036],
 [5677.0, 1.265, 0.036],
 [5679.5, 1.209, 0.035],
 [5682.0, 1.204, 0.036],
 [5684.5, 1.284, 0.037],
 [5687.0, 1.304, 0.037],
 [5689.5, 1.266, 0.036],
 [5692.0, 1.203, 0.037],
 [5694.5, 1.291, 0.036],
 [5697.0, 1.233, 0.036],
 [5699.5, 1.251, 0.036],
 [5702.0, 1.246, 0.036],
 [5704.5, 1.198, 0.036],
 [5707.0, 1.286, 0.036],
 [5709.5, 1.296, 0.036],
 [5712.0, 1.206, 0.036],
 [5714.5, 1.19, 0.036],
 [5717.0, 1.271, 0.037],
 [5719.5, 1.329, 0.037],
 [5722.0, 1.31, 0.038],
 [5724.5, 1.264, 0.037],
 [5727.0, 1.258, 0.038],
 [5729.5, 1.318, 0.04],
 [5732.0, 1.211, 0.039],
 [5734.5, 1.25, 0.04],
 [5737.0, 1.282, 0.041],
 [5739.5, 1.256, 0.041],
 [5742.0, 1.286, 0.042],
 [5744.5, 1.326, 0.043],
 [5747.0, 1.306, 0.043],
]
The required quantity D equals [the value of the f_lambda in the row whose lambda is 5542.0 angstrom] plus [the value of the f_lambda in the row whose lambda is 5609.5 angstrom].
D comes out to 2.599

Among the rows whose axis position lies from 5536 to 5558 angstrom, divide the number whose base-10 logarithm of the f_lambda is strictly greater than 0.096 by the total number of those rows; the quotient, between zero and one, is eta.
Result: 0.78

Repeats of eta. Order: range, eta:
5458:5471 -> 0.60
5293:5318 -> 0.80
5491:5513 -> 0.78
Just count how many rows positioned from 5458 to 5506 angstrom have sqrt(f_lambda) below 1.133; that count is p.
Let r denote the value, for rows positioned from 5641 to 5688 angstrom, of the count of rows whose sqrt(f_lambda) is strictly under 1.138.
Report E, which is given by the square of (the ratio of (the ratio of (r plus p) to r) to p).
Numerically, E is 0.025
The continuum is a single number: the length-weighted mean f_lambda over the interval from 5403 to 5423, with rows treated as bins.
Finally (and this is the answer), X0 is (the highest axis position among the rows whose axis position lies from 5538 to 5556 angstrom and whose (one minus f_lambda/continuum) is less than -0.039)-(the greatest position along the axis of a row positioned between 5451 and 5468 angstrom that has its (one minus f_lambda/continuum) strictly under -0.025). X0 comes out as 90.0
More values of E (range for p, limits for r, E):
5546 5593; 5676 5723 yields 0.032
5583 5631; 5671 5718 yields 0.017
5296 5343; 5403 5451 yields 0.033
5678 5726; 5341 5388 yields 0.026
